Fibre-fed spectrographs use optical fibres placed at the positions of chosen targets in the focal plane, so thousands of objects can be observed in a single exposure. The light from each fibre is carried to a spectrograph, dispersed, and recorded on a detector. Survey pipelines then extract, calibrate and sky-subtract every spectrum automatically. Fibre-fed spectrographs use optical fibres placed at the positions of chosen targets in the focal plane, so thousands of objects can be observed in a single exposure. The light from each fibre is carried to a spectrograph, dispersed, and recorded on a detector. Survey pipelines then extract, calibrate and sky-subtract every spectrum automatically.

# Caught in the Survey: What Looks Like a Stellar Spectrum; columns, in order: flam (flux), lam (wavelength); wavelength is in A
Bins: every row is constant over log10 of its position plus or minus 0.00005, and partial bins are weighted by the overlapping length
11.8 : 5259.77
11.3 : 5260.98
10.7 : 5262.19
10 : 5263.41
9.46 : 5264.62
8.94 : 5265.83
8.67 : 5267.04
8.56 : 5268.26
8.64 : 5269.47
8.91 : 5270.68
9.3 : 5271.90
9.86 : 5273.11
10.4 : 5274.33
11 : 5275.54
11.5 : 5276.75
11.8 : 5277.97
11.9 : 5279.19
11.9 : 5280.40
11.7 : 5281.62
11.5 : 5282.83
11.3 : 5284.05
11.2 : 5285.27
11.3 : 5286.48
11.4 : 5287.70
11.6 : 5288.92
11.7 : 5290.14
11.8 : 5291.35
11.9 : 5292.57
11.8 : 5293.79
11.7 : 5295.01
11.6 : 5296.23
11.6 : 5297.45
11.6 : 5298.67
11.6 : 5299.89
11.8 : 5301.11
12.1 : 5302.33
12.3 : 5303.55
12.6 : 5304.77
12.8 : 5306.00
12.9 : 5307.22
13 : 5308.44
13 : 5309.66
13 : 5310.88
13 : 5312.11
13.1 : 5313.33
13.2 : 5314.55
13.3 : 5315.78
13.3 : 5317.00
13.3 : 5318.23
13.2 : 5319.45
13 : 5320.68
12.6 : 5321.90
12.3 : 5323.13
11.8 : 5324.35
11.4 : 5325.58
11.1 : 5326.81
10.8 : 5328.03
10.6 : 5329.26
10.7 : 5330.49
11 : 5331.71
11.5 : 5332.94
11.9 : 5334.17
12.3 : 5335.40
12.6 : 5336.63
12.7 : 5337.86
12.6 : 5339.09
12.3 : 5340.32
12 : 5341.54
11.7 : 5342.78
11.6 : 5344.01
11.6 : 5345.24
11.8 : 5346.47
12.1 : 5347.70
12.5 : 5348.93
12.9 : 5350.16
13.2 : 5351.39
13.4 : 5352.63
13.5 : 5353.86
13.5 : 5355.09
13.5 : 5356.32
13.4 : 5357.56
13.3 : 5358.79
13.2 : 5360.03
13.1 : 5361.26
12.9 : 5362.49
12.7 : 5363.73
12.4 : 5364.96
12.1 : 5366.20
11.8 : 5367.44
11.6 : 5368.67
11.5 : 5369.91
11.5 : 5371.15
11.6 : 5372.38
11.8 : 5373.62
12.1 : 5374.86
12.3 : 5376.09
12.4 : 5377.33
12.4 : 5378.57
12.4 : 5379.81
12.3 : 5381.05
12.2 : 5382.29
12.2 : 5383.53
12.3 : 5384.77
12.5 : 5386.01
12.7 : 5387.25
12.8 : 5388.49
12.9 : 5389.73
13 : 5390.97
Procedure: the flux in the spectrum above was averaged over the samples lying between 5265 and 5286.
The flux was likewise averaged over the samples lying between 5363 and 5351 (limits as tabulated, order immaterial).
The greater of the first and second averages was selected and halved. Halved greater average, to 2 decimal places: 6.65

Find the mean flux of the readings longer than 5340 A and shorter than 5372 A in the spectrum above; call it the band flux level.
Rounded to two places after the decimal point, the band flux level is 12.50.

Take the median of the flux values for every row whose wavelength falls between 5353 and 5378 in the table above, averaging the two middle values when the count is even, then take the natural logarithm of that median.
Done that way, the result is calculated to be 2.52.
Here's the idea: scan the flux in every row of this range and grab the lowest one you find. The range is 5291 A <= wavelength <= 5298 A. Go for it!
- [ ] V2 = 11.6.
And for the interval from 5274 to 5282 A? 10.4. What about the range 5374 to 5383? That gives 12.1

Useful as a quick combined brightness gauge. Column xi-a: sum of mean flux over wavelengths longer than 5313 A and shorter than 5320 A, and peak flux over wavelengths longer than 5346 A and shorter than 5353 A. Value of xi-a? 26.6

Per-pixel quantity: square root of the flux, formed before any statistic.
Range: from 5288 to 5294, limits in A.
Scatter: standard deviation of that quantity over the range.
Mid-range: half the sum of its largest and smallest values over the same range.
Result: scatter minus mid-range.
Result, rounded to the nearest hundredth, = -3.41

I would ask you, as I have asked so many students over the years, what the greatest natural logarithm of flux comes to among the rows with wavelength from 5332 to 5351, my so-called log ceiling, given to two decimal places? 2.56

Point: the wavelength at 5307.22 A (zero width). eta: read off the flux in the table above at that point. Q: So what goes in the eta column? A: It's 12.9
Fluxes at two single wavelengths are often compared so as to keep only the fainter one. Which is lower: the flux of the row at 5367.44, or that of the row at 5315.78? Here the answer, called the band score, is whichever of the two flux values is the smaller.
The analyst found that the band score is 11.8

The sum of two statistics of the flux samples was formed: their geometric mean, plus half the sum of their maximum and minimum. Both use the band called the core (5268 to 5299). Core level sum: 21.2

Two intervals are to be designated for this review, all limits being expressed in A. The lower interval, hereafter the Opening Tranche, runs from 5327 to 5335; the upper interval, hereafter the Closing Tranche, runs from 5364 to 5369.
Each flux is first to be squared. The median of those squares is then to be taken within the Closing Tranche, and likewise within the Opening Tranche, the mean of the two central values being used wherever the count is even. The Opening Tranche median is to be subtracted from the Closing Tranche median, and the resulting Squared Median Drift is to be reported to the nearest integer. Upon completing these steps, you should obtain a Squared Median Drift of 24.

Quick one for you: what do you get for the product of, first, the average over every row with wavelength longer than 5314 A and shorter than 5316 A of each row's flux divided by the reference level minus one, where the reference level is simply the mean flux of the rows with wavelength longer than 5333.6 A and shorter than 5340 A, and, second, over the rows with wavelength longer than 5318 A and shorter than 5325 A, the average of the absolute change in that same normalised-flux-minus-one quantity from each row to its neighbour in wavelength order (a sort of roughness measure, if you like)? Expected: 0.0016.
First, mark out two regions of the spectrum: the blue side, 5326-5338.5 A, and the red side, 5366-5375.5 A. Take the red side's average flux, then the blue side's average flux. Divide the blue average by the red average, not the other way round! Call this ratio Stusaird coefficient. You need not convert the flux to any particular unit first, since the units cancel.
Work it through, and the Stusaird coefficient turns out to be 0.98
